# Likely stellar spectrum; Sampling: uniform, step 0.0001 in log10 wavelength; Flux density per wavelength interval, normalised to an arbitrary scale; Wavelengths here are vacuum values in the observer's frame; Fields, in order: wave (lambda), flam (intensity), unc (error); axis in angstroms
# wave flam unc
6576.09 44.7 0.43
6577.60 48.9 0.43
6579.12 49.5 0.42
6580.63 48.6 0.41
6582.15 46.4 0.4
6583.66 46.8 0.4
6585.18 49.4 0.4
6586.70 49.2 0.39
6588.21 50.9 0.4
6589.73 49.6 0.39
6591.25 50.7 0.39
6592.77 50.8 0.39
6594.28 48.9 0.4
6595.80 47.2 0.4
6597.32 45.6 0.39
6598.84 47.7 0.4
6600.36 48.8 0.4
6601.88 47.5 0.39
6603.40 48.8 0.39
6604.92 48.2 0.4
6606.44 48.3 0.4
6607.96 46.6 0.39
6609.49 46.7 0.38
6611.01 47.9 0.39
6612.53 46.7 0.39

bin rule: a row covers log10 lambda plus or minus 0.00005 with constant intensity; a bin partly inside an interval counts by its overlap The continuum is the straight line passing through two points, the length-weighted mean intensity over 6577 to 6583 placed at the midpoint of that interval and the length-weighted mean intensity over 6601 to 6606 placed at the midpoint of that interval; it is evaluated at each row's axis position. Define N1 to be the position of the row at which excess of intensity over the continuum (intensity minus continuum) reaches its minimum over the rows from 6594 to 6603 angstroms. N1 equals 6597.32 angstroms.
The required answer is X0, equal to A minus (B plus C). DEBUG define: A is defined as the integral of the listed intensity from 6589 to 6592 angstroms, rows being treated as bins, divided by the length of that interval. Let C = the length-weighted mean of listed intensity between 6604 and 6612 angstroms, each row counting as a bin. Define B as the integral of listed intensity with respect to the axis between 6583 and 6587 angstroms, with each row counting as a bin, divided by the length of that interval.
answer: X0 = -45.8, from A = 50.1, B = 48.3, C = 47.5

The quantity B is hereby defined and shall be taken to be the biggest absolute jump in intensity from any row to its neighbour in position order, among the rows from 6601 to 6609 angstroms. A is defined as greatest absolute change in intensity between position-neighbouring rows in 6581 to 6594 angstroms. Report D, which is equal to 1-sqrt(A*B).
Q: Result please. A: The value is -1.10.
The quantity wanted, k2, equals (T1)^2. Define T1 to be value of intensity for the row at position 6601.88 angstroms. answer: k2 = 2256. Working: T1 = 47.5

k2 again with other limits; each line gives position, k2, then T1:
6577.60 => 2391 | 48.9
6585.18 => 2440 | 49.4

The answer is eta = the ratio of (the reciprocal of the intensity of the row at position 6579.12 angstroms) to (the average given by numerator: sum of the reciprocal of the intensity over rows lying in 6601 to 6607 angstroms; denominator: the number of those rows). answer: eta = 0.97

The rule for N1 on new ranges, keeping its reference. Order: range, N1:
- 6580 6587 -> 6582.15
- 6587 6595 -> 6594.28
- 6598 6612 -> 6607.96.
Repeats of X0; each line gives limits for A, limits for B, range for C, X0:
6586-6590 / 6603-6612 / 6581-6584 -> -44.5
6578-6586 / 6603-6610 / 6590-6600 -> -48.1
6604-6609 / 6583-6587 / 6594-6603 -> -48.3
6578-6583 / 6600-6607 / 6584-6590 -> -49.7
